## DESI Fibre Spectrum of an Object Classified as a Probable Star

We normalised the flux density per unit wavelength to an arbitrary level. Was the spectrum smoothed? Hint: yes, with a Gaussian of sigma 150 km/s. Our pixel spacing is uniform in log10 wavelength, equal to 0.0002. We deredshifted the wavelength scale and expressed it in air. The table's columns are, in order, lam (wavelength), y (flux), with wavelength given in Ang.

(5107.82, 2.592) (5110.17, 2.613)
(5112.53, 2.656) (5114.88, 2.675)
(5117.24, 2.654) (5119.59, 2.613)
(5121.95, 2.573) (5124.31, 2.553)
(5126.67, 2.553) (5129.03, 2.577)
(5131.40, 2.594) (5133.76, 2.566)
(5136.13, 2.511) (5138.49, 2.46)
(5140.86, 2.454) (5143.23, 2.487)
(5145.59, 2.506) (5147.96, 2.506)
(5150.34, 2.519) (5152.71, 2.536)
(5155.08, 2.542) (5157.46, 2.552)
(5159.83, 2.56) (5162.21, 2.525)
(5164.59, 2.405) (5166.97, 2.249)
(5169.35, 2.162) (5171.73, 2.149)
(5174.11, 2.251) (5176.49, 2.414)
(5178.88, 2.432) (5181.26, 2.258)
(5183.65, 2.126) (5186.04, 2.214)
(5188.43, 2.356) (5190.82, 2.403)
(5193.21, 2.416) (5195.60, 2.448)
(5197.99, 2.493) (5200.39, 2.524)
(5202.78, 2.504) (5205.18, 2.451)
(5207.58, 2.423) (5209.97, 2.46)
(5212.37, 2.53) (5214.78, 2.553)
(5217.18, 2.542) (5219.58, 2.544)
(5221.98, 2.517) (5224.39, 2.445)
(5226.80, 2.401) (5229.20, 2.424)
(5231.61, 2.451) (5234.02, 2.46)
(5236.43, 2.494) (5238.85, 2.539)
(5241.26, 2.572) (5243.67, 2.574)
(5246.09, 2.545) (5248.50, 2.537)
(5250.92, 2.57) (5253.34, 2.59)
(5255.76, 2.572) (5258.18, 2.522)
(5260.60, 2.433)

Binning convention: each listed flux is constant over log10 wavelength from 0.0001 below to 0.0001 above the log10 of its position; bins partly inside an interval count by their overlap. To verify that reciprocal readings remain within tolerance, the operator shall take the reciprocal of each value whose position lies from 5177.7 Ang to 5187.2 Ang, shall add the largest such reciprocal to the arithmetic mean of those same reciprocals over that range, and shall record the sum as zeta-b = 0.91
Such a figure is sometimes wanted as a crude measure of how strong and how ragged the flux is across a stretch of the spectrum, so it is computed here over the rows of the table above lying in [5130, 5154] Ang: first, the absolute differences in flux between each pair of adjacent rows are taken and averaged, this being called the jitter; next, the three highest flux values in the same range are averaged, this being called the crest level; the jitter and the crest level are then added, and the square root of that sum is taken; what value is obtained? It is 1.61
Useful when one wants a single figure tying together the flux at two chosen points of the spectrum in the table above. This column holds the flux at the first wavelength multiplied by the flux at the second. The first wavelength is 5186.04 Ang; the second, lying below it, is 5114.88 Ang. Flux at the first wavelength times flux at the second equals 5.9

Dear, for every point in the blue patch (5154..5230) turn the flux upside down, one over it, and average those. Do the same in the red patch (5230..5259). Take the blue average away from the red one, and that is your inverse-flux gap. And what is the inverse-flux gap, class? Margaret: -0.021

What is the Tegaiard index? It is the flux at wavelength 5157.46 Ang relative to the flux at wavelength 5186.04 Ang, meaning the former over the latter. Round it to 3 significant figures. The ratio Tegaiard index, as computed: 1.15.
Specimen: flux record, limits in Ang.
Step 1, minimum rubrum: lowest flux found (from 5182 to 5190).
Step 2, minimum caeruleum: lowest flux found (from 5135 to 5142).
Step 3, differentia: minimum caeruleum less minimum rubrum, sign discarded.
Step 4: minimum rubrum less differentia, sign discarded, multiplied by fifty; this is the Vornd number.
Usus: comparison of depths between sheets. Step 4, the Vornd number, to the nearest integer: 90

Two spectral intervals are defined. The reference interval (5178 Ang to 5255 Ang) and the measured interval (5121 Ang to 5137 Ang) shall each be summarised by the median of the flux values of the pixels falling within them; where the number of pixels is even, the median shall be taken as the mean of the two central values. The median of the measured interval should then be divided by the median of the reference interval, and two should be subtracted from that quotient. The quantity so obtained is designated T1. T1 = -0.96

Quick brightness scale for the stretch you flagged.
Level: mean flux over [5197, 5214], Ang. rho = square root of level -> 1.58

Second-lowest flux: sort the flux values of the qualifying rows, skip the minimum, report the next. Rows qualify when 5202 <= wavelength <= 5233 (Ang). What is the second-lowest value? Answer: 2.423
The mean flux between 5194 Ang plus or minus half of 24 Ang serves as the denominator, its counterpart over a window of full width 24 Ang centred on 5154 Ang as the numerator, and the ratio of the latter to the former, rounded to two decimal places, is 1.05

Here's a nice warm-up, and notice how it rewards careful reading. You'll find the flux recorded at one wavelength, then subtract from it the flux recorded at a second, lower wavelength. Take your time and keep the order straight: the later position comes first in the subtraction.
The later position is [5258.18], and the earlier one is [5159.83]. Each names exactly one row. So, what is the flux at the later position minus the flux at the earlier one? -0.04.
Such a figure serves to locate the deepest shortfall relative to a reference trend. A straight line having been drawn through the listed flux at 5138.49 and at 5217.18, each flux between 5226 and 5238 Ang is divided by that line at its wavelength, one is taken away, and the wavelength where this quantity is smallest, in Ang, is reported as 5226.80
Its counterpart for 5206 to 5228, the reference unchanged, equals 5226.80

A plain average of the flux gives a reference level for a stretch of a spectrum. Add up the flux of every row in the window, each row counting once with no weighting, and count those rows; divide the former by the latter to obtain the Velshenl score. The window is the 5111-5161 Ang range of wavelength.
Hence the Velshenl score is 2.55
